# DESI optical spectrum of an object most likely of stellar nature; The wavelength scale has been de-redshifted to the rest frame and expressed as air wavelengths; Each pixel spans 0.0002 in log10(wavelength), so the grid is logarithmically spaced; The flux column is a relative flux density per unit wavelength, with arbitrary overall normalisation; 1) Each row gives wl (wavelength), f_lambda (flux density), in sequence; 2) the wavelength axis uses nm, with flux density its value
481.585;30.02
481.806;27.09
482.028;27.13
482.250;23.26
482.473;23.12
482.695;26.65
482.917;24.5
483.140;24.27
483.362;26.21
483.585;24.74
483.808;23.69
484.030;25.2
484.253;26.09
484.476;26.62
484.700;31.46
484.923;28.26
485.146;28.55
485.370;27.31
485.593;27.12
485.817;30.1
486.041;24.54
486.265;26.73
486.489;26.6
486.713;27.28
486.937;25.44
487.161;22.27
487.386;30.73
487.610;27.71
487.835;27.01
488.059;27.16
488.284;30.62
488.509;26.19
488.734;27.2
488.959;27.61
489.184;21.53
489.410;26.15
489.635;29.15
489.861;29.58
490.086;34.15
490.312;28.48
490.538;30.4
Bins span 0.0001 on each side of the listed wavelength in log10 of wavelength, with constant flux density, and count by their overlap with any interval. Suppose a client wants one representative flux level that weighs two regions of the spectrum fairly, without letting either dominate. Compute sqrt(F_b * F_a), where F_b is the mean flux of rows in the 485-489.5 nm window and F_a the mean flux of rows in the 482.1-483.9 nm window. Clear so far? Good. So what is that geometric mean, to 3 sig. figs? 25.7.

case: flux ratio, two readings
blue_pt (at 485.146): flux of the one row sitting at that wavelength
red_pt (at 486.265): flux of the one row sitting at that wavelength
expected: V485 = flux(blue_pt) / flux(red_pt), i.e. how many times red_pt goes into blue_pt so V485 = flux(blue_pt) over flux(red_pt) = 1.07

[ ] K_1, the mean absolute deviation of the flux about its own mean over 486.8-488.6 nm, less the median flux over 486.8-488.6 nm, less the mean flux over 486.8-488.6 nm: -52.3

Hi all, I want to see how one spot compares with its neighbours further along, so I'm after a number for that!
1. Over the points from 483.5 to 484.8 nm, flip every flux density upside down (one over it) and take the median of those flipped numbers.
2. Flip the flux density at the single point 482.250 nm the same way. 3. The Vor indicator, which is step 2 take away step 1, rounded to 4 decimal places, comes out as 0.0040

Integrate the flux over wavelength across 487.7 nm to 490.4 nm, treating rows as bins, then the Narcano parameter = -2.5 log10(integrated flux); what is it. -4.7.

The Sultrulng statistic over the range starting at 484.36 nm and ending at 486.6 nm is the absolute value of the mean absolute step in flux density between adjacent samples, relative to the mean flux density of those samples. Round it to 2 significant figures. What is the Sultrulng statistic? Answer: 0.083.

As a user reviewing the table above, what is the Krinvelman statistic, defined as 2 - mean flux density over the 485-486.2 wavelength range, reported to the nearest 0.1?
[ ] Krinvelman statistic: -25.5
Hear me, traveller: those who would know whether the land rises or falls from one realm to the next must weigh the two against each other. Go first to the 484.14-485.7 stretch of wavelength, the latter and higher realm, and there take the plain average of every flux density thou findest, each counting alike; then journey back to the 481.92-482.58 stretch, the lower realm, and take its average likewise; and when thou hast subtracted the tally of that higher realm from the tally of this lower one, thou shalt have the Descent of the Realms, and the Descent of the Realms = -3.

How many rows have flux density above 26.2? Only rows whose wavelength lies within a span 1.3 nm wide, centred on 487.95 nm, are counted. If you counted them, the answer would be 5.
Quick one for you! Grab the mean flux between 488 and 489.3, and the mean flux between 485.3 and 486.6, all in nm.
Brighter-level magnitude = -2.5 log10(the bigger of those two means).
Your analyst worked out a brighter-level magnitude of -3.58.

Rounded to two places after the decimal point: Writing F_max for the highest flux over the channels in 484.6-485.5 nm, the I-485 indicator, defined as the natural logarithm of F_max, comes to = 3.45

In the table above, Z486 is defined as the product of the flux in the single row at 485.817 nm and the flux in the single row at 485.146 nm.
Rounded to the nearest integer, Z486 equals 859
